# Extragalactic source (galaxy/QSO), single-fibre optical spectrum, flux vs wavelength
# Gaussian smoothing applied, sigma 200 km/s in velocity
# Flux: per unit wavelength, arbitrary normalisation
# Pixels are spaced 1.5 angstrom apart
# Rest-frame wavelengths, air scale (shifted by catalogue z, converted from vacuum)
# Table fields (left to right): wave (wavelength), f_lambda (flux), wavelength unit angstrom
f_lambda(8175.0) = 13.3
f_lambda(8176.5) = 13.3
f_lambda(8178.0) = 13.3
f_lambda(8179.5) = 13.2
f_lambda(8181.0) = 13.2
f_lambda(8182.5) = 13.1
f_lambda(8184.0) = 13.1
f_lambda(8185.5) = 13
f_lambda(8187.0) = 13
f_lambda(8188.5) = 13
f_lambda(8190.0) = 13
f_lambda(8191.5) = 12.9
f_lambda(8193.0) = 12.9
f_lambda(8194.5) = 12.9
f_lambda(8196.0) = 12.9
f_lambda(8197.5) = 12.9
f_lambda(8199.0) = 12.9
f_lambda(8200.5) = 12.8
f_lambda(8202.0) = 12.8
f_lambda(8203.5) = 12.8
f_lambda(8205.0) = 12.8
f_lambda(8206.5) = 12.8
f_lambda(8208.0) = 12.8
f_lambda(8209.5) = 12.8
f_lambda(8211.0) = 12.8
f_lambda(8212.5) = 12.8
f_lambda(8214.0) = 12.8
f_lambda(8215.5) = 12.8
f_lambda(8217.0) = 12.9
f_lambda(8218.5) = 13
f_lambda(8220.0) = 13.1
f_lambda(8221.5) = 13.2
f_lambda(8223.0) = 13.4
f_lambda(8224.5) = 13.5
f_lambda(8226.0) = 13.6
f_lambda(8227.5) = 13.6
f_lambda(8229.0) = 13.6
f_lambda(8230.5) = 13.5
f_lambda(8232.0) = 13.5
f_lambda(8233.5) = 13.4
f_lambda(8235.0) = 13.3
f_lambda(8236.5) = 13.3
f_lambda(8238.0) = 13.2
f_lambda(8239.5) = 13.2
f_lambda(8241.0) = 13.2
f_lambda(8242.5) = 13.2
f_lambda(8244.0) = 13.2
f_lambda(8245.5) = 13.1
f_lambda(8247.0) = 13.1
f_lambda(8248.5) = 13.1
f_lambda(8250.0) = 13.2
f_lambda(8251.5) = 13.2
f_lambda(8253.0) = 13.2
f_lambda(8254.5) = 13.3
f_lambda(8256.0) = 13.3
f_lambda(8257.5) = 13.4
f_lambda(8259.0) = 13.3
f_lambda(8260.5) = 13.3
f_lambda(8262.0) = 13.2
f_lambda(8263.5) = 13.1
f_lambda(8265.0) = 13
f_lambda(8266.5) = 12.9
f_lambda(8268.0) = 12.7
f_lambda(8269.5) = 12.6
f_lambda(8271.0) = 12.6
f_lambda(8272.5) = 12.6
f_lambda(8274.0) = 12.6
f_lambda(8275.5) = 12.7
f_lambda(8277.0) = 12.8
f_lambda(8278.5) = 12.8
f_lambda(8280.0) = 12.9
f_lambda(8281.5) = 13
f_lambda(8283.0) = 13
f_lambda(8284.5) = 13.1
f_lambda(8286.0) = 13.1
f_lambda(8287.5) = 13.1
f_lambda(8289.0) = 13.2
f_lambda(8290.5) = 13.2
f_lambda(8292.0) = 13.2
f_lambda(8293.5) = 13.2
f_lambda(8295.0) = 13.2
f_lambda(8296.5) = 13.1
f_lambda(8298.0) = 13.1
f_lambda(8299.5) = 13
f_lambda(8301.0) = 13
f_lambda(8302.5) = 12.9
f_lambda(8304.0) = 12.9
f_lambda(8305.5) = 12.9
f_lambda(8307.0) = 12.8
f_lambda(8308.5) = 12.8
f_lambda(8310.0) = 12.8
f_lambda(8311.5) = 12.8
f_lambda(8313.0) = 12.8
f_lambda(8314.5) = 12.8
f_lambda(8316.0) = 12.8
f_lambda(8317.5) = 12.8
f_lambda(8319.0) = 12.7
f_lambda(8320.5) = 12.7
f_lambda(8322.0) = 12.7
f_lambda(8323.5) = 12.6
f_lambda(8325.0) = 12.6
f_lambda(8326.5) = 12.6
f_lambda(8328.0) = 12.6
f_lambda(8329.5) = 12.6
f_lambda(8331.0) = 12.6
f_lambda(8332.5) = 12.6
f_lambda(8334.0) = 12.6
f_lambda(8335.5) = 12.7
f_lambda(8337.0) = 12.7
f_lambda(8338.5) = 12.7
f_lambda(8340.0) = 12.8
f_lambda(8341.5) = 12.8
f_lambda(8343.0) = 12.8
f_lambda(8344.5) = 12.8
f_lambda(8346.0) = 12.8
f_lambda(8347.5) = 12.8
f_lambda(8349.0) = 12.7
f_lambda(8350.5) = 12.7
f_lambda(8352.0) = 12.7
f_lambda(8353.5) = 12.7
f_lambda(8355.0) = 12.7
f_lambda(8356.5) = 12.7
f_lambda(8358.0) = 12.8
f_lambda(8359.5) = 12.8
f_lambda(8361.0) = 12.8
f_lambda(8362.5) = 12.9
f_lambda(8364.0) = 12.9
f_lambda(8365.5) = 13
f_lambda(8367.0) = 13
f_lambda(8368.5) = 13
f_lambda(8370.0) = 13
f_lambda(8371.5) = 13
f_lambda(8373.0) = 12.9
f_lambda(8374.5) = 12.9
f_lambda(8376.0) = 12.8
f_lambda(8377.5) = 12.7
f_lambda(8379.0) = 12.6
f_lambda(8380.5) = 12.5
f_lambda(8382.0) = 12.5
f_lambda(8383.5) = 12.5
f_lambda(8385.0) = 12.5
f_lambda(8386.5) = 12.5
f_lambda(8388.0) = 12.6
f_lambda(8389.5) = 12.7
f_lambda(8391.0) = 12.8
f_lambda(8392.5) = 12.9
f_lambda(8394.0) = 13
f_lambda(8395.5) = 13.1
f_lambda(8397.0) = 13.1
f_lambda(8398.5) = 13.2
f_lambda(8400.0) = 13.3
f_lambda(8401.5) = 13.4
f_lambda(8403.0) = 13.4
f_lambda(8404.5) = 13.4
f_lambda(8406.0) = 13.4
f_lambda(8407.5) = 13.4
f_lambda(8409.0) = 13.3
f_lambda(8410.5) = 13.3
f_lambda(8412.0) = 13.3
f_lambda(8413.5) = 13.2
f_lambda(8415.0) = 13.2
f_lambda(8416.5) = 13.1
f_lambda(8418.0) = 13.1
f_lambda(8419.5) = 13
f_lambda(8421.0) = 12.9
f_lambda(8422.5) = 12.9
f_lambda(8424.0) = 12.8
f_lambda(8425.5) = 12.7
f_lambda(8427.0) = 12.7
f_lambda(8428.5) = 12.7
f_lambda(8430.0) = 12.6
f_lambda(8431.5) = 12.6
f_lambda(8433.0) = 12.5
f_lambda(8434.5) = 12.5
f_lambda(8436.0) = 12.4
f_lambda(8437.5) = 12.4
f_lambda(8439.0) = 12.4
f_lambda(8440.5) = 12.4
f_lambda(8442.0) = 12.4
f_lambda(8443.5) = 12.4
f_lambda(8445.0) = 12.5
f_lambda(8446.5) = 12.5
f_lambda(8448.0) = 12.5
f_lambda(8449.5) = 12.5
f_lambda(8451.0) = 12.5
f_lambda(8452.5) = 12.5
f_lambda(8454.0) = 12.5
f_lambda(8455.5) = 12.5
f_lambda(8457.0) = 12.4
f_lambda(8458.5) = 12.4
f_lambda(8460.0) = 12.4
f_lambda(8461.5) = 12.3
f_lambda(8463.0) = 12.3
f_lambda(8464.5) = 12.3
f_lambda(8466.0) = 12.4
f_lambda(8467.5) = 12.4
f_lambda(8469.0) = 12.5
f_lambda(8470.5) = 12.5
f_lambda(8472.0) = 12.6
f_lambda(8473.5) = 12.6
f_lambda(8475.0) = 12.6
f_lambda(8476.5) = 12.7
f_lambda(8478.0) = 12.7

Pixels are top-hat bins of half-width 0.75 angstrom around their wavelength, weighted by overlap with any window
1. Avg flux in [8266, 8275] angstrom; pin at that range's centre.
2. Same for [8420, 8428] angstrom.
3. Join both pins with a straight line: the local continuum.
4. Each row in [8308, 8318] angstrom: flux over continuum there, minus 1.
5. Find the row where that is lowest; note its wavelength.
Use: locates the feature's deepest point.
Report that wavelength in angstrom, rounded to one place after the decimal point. 8317.5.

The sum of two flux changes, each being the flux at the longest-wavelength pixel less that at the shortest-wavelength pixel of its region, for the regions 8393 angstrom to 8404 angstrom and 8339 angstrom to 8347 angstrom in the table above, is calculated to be 0.40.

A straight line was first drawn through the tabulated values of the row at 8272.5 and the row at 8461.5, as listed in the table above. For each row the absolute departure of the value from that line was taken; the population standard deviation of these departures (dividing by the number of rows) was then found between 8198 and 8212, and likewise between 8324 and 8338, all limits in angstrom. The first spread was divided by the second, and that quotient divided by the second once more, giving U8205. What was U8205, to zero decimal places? 13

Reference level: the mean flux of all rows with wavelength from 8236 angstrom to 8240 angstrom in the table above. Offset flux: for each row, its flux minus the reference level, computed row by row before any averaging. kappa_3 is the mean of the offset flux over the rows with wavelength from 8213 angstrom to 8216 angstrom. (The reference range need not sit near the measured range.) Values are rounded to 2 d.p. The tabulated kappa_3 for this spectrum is -0.43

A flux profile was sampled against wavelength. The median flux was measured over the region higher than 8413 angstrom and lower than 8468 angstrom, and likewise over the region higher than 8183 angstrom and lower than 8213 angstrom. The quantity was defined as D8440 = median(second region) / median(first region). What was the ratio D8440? 1.03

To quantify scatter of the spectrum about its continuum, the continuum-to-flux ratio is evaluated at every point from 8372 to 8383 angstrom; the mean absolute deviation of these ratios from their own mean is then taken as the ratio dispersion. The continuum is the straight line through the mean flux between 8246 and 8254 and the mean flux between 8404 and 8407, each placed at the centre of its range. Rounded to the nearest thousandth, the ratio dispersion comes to 0.012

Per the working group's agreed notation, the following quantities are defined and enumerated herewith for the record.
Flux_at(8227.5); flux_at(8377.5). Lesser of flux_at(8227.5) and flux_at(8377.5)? 12.7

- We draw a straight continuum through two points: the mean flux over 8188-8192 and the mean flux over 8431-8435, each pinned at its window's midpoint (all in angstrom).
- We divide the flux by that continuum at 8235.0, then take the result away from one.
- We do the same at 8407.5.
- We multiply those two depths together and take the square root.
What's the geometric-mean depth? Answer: 0.046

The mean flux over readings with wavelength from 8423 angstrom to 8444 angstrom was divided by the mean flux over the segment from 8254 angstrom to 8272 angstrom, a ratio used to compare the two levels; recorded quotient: 0.96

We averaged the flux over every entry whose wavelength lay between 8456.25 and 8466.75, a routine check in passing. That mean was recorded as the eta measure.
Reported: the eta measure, 12.36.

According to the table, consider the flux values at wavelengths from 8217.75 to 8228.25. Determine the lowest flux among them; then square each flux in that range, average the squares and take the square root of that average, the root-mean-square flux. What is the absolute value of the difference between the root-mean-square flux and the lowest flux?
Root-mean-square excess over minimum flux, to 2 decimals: 0.34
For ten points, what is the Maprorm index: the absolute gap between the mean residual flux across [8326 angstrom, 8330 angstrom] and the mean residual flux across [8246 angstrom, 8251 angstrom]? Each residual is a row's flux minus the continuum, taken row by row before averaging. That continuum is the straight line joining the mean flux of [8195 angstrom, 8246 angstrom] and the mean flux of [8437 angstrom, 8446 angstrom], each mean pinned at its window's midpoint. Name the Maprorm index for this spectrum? 0.29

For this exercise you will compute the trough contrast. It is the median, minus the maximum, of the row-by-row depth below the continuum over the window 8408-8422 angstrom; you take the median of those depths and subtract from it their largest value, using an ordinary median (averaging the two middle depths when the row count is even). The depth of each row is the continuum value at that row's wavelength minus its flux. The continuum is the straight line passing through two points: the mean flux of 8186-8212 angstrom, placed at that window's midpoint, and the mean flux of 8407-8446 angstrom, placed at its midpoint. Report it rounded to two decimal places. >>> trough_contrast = -0.30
